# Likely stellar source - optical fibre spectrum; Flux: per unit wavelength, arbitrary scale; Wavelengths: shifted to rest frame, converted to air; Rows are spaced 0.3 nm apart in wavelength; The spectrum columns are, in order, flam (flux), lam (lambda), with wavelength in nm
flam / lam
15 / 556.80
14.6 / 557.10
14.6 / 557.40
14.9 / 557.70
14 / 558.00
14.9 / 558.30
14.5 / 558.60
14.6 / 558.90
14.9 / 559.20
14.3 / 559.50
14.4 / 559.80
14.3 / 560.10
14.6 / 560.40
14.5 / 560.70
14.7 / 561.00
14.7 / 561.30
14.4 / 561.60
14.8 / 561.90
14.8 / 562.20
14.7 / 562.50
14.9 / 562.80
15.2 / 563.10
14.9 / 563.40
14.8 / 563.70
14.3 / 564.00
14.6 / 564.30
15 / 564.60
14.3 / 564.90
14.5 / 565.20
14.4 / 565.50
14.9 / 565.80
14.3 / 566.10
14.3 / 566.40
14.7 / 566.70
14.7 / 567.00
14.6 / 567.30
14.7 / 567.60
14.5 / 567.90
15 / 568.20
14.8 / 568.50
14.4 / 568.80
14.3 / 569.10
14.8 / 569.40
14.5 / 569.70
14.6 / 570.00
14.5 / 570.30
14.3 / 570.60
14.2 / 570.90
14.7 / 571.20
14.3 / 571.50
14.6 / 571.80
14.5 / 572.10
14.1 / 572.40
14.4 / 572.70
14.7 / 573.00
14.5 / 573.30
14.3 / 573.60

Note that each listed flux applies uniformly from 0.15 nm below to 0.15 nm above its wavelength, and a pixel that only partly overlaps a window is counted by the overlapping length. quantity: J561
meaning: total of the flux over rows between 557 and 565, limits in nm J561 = 395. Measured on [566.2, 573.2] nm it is 334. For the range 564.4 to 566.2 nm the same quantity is 87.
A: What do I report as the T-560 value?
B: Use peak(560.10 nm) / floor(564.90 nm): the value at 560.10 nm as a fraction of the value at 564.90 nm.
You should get 1.000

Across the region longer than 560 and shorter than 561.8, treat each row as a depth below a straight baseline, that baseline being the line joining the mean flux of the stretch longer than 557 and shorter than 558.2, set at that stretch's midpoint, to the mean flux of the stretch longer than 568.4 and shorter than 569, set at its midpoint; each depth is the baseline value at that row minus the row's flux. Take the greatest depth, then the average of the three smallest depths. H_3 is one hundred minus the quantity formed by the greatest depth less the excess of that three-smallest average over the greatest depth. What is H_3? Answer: 99.4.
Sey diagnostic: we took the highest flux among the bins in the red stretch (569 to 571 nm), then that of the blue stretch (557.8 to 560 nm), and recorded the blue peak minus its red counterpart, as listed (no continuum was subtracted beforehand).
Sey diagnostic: 0.10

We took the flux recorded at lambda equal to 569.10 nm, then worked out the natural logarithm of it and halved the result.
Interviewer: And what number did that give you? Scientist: 1.33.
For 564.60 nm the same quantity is 1.35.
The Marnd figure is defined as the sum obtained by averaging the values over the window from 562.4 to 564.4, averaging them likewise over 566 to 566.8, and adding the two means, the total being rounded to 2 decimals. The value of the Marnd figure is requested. 29.20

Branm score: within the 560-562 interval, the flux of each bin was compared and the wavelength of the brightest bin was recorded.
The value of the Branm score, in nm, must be 561.90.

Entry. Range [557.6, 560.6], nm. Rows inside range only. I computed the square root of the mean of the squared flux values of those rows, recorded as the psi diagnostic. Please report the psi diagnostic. 14.54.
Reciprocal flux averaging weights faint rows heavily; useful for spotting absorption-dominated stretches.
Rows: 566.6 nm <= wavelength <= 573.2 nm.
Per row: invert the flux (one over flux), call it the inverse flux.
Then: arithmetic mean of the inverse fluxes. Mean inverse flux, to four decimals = 0.0688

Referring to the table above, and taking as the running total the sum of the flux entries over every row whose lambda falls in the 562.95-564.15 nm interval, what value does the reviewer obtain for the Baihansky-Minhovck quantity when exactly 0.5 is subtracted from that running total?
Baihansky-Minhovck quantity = 58.7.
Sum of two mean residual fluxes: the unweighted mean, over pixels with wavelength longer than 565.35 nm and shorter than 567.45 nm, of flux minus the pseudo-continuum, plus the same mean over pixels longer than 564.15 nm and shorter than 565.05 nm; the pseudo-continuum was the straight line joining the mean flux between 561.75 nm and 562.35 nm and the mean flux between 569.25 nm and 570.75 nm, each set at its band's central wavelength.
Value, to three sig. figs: -0.184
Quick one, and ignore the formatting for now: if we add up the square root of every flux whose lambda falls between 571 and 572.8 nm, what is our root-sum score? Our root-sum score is 22.8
